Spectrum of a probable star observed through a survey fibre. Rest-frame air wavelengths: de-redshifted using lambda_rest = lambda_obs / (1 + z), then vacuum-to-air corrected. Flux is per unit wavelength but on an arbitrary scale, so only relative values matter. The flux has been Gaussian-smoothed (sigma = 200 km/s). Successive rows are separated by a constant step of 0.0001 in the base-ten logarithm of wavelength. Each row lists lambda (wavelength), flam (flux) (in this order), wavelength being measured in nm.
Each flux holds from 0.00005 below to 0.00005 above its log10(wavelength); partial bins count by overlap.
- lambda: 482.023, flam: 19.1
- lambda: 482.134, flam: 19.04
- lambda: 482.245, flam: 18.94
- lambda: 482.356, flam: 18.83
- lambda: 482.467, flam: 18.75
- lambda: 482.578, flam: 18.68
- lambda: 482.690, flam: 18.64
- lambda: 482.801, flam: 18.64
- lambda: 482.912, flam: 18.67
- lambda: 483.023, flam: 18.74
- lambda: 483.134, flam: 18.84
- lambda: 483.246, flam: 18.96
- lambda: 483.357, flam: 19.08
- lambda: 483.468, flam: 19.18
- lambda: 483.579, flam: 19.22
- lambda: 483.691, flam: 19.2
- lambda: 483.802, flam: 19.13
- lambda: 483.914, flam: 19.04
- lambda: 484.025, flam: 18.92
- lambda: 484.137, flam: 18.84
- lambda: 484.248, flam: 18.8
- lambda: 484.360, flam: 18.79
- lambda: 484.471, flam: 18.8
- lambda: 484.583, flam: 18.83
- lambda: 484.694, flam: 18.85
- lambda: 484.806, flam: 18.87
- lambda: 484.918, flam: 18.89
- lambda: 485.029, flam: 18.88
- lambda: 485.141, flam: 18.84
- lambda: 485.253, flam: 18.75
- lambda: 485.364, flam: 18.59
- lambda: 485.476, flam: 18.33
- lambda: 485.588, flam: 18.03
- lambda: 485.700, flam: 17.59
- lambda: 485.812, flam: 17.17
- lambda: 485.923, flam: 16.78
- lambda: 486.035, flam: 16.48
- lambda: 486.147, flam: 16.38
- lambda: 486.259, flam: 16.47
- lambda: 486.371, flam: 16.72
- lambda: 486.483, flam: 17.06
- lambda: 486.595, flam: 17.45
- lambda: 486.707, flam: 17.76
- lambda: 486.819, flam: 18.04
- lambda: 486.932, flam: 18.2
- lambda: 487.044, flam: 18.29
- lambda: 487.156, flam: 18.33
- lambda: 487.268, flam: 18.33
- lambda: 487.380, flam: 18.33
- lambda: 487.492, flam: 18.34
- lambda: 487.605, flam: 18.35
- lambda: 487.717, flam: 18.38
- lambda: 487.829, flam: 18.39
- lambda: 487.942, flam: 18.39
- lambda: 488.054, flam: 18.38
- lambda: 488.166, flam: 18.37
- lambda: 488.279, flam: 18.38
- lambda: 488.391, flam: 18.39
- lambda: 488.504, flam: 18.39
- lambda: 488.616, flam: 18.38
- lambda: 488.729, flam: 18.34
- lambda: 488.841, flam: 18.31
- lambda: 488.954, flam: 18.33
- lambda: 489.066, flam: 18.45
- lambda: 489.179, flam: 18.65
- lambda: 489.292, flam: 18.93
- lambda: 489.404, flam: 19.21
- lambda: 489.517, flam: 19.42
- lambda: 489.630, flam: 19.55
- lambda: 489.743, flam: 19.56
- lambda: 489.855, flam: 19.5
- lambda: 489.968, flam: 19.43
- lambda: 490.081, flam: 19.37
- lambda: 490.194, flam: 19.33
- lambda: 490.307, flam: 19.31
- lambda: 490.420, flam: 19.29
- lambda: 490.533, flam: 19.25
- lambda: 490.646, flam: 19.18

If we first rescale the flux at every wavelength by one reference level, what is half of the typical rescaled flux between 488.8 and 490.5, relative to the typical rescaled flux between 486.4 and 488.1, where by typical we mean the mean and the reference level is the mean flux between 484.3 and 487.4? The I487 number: 0.53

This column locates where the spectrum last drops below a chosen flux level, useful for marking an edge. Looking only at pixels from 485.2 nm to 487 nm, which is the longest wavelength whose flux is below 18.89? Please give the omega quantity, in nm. 486.932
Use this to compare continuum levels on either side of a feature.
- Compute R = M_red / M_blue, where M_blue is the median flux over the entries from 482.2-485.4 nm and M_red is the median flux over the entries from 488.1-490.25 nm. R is 0.990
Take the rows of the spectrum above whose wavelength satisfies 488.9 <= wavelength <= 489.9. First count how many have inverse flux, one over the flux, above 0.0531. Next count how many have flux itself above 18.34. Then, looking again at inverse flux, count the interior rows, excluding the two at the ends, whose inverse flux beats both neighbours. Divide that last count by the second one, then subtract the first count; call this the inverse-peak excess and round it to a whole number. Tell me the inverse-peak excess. -3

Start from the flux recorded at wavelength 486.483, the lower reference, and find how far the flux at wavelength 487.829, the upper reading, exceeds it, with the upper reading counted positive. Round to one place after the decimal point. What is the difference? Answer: 1.3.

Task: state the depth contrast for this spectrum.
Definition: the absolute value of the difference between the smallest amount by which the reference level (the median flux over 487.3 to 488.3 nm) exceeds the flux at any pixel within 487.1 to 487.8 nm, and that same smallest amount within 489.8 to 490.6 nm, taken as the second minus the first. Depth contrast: 1.1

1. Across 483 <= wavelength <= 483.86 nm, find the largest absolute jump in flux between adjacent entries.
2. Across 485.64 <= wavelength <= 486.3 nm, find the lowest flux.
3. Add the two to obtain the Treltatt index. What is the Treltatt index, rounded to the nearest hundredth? 16.50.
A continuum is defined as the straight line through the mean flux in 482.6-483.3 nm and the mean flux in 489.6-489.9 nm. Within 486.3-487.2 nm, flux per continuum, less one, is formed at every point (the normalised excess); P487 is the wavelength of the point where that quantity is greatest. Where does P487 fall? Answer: 487.156 nm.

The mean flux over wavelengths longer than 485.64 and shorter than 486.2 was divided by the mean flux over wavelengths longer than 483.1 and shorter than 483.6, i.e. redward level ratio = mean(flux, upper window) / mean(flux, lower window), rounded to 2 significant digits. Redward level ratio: 0.89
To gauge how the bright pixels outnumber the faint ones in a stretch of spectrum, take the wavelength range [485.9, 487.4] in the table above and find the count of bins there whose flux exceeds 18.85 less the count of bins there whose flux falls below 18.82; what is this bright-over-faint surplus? -14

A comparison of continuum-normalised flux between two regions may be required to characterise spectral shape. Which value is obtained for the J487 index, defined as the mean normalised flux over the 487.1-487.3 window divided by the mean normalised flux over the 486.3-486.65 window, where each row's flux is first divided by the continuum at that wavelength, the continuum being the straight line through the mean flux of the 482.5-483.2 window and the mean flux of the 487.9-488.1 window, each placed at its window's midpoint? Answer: 1.08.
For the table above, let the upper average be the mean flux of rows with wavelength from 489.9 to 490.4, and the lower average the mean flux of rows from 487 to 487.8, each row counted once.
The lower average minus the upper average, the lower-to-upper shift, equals -1.0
